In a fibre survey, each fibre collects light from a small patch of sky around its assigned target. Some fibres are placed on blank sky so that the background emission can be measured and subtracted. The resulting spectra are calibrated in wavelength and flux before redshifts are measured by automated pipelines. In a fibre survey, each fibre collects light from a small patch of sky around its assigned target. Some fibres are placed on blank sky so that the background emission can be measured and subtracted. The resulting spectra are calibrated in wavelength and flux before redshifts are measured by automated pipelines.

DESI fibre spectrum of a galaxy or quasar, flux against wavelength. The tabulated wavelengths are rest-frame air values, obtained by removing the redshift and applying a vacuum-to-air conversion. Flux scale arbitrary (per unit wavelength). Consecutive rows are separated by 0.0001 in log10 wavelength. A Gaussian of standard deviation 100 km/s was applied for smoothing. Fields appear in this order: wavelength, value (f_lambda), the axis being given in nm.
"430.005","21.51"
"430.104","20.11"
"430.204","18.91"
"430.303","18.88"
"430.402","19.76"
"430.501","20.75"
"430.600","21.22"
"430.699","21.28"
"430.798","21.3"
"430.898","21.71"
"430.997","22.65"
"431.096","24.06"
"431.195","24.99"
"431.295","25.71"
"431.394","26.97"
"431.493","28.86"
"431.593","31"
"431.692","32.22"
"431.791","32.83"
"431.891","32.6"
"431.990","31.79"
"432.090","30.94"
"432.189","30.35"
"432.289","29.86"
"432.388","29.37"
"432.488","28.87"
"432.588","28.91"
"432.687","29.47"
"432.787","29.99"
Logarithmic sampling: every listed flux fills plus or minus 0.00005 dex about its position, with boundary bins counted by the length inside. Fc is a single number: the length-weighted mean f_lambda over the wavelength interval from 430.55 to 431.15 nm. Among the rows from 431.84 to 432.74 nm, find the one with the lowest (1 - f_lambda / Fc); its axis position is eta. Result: 431.891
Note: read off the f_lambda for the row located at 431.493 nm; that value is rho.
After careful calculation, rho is 28.86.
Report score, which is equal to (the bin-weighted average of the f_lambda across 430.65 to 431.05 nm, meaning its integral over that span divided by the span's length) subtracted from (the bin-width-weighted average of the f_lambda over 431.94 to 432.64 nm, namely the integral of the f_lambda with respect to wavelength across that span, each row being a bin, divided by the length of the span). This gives 8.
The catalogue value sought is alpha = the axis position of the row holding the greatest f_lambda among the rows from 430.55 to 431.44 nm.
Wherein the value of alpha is 431.394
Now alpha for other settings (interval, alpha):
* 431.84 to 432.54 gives 431.891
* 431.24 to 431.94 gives 431.791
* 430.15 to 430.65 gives 430.600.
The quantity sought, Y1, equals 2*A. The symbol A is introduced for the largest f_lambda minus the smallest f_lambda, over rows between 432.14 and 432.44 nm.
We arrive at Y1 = 2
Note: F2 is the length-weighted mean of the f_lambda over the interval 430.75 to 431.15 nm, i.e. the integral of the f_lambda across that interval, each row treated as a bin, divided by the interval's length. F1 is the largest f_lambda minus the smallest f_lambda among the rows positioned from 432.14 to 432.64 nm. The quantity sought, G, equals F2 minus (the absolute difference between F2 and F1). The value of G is 1.5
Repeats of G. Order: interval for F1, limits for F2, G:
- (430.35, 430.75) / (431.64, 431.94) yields 1.5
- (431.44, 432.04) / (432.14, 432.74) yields 4.0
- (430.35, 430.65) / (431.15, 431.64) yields 1.5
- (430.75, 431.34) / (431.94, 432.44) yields 4.4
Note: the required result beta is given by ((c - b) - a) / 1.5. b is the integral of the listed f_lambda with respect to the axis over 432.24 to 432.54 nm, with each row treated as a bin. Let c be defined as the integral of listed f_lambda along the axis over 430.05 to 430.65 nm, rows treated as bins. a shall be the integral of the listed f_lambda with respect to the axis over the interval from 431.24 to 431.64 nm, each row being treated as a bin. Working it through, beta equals -5.4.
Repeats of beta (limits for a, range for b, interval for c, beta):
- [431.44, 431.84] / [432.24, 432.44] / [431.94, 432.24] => -6.1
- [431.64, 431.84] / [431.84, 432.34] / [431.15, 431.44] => -9.7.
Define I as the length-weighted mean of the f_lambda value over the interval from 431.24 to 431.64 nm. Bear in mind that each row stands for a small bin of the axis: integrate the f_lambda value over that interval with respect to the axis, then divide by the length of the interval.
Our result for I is 28.0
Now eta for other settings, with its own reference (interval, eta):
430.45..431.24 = 431.195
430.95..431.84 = 431.791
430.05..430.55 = 430.501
